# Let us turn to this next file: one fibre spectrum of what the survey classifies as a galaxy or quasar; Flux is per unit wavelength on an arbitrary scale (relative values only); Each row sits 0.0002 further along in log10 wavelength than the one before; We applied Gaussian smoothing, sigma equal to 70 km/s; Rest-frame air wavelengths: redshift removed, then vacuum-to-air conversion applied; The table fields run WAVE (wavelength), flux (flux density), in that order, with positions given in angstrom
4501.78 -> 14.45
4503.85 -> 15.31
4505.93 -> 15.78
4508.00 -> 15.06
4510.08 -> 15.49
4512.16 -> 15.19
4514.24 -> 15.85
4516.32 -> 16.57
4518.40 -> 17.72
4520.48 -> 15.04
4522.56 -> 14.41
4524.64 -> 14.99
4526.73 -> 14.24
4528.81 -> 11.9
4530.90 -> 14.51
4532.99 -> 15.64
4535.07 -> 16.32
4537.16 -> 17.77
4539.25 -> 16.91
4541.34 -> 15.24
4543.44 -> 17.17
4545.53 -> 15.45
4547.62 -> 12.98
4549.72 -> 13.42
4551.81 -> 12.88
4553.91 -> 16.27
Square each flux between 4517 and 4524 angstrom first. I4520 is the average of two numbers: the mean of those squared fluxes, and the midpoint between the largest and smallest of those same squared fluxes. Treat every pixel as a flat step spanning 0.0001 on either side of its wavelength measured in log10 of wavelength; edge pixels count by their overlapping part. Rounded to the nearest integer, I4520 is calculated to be 255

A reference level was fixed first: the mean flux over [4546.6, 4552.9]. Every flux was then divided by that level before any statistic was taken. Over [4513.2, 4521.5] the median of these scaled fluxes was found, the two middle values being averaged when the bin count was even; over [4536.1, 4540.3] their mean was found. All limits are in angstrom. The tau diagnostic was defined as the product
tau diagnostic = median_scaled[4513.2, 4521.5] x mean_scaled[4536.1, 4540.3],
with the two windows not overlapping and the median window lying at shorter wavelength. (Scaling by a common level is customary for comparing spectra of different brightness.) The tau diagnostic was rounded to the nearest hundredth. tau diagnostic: 1.64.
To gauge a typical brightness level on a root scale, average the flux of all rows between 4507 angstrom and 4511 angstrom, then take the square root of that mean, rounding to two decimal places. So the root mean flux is 3.91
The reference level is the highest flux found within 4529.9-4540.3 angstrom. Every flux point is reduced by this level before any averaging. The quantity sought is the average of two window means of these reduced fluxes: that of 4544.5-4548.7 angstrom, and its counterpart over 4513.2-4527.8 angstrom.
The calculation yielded -2.9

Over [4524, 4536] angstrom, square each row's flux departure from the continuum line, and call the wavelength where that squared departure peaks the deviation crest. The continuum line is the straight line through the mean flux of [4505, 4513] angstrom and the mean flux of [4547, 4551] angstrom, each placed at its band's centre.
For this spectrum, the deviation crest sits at 4528.81 angstrom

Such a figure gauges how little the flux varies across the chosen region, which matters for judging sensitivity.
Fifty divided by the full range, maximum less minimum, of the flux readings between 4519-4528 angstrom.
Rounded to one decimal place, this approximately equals 62.5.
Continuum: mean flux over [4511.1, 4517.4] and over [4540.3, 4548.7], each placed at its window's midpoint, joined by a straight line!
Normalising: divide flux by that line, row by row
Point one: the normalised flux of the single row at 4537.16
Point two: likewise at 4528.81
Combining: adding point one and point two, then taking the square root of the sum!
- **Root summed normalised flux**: 1.39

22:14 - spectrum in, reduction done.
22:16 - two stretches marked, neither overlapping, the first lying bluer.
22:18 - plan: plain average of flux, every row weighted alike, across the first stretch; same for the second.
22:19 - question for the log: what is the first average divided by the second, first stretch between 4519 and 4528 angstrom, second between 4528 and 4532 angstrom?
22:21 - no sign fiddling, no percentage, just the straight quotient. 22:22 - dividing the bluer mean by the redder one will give 1.11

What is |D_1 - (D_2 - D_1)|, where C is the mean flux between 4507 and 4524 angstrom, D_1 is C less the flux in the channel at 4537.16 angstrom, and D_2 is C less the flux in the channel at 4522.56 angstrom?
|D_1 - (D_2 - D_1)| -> 5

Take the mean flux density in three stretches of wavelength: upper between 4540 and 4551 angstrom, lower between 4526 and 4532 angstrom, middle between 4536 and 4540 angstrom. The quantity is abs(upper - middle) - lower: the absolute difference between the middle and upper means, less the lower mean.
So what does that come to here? -11.1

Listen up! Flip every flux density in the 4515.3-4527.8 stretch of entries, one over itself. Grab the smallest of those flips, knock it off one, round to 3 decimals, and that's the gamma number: 0.944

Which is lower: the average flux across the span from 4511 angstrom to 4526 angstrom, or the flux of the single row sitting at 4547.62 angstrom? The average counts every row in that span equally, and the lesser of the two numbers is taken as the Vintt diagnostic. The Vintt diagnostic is 13.0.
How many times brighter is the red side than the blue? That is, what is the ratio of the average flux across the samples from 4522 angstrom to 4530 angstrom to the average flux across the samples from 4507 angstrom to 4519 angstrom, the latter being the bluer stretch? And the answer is 0.87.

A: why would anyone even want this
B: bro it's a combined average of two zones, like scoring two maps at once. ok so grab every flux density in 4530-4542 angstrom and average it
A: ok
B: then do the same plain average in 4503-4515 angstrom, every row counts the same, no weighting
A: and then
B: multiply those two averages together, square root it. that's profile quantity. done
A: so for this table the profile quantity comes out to 15.8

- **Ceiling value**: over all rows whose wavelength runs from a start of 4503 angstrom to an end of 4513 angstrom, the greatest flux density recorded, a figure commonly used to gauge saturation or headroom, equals 15.78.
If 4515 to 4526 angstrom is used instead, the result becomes 17.72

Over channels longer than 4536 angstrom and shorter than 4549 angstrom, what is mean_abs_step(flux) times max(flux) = 31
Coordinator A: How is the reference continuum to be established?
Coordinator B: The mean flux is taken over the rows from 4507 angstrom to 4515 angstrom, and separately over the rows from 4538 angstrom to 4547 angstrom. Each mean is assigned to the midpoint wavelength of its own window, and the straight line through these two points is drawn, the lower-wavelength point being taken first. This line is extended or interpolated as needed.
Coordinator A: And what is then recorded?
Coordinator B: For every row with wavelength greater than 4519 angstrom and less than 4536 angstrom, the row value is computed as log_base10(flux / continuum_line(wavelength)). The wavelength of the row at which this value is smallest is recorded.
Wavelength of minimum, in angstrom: 4528.81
